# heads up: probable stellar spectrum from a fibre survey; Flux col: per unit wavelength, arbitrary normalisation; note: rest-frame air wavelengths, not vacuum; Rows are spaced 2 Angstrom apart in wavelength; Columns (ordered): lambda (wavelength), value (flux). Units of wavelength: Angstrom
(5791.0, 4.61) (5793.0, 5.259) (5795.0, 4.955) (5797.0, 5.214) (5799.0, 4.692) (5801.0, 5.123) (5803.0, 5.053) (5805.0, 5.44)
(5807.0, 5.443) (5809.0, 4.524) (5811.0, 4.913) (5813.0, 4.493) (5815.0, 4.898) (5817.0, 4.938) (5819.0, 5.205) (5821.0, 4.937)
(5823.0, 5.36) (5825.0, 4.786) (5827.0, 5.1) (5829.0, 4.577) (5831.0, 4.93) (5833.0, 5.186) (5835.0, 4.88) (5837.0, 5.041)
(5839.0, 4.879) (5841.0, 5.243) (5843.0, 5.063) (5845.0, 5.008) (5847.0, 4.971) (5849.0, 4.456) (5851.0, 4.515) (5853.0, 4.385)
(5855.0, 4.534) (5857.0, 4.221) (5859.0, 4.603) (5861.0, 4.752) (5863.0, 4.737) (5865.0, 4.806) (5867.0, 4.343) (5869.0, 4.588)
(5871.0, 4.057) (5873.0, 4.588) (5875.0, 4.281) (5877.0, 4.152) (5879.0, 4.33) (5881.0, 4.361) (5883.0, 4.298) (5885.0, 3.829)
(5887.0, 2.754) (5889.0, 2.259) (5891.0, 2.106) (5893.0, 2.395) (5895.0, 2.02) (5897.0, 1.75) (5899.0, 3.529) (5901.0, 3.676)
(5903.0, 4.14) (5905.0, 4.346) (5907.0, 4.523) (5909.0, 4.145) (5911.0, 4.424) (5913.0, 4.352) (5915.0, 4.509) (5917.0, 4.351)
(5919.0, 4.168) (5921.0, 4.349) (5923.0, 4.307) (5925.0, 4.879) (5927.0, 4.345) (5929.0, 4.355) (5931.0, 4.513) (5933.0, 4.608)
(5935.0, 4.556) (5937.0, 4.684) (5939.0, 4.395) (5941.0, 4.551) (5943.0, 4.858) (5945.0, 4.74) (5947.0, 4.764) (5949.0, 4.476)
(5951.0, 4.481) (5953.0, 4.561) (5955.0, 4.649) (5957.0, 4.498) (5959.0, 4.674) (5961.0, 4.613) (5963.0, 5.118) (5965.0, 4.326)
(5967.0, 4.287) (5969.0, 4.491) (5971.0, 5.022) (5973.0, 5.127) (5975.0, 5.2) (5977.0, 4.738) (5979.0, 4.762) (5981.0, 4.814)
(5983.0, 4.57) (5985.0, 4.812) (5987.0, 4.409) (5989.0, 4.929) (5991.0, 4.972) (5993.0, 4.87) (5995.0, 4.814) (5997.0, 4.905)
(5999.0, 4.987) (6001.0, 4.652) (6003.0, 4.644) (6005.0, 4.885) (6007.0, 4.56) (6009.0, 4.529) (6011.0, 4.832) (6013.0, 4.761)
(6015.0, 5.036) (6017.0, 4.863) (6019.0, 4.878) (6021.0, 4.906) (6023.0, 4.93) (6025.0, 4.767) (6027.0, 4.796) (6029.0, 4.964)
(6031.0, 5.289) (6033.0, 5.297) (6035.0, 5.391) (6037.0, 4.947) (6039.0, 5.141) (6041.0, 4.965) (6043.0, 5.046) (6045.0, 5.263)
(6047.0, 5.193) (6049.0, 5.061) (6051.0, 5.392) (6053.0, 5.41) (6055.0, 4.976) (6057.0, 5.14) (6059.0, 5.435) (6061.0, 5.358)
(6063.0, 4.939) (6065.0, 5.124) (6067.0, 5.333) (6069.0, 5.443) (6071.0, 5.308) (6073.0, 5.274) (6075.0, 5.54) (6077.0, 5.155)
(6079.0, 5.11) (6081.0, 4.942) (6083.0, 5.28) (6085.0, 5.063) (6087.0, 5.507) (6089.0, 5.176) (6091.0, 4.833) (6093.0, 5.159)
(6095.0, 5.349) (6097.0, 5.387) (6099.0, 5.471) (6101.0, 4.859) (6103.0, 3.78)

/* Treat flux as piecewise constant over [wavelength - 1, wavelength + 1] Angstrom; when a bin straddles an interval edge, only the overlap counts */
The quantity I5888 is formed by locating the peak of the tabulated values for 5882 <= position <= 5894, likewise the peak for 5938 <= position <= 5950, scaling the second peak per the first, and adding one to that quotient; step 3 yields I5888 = 2.13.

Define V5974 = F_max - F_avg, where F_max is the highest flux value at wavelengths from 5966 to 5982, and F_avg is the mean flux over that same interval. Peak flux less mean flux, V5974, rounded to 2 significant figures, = 0.39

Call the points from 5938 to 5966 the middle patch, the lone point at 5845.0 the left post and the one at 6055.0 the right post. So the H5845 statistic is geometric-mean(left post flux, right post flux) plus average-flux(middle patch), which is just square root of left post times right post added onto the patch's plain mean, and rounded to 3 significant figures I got 9.61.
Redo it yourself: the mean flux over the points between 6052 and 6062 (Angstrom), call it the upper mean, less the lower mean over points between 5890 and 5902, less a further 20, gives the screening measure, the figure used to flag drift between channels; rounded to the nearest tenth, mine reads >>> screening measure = -17.3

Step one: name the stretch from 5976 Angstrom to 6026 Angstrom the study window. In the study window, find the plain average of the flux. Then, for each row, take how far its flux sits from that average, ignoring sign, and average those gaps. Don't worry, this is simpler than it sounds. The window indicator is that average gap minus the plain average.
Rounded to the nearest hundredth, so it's -4.67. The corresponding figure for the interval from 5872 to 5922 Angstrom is -2.99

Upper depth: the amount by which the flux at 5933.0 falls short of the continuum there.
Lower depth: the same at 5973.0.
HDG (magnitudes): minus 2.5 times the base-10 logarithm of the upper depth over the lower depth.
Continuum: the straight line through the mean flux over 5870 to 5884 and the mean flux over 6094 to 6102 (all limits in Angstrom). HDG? 2.0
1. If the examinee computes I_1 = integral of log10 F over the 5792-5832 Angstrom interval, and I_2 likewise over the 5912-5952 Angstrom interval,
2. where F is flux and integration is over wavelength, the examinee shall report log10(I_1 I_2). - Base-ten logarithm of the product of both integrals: 2.863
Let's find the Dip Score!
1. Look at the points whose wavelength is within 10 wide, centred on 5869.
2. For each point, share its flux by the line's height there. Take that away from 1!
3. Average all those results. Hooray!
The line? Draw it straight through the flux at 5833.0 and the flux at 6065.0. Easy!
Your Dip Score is 0.14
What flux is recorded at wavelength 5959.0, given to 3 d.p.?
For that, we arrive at 4.674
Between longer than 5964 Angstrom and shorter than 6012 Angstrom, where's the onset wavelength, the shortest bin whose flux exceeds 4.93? 5971.0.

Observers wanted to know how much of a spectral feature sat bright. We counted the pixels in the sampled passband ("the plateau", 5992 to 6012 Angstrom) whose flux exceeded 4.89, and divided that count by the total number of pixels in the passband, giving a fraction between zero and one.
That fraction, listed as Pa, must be 0.2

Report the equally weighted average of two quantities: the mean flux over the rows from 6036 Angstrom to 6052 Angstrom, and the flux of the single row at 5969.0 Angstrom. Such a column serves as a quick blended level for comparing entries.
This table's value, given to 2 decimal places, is 4.81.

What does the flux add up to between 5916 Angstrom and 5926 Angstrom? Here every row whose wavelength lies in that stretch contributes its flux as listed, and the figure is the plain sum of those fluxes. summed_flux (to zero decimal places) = 22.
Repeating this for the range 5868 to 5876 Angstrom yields 18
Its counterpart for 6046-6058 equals 31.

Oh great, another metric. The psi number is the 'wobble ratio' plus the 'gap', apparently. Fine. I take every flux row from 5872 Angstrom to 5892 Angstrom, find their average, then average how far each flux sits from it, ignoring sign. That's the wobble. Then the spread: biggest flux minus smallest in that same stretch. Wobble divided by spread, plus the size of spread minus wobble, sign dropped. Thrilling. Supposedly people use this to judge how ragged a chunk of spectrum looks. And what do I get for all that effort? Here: 2.01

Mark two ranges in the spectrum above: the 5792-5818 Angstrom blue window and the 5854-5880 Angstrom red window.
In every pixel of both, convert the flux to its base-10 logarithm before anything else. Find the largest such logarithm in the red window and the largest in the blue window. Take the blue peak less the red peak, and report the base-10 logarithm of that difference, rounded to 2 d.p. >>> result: -1.27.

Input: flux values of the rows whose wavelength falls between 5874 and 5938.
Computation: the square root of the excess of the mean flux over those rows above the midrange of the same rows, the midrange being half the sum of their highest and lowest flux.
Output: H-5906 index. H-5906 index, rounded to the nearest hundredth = 0.78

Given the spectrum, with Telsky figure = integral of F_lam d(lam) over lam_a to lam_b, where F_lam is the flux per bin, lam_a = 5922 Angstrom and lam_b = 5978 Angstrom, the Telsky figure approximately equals 260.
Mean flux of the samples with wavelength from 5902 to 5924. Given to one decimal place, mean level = 4.3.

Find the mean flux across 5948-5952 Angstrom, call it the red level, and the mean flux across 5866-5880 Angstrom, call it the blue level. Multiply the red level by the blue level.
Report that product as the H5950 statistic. 19.4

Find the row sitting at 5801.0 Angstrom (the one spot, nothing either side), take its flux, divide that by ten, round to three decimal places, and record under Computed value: 0.512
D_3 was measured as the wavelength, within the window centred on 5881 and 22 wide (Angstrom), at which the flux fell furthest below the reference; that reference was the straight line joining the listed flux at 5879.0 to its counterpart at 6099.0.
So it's 5891.0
